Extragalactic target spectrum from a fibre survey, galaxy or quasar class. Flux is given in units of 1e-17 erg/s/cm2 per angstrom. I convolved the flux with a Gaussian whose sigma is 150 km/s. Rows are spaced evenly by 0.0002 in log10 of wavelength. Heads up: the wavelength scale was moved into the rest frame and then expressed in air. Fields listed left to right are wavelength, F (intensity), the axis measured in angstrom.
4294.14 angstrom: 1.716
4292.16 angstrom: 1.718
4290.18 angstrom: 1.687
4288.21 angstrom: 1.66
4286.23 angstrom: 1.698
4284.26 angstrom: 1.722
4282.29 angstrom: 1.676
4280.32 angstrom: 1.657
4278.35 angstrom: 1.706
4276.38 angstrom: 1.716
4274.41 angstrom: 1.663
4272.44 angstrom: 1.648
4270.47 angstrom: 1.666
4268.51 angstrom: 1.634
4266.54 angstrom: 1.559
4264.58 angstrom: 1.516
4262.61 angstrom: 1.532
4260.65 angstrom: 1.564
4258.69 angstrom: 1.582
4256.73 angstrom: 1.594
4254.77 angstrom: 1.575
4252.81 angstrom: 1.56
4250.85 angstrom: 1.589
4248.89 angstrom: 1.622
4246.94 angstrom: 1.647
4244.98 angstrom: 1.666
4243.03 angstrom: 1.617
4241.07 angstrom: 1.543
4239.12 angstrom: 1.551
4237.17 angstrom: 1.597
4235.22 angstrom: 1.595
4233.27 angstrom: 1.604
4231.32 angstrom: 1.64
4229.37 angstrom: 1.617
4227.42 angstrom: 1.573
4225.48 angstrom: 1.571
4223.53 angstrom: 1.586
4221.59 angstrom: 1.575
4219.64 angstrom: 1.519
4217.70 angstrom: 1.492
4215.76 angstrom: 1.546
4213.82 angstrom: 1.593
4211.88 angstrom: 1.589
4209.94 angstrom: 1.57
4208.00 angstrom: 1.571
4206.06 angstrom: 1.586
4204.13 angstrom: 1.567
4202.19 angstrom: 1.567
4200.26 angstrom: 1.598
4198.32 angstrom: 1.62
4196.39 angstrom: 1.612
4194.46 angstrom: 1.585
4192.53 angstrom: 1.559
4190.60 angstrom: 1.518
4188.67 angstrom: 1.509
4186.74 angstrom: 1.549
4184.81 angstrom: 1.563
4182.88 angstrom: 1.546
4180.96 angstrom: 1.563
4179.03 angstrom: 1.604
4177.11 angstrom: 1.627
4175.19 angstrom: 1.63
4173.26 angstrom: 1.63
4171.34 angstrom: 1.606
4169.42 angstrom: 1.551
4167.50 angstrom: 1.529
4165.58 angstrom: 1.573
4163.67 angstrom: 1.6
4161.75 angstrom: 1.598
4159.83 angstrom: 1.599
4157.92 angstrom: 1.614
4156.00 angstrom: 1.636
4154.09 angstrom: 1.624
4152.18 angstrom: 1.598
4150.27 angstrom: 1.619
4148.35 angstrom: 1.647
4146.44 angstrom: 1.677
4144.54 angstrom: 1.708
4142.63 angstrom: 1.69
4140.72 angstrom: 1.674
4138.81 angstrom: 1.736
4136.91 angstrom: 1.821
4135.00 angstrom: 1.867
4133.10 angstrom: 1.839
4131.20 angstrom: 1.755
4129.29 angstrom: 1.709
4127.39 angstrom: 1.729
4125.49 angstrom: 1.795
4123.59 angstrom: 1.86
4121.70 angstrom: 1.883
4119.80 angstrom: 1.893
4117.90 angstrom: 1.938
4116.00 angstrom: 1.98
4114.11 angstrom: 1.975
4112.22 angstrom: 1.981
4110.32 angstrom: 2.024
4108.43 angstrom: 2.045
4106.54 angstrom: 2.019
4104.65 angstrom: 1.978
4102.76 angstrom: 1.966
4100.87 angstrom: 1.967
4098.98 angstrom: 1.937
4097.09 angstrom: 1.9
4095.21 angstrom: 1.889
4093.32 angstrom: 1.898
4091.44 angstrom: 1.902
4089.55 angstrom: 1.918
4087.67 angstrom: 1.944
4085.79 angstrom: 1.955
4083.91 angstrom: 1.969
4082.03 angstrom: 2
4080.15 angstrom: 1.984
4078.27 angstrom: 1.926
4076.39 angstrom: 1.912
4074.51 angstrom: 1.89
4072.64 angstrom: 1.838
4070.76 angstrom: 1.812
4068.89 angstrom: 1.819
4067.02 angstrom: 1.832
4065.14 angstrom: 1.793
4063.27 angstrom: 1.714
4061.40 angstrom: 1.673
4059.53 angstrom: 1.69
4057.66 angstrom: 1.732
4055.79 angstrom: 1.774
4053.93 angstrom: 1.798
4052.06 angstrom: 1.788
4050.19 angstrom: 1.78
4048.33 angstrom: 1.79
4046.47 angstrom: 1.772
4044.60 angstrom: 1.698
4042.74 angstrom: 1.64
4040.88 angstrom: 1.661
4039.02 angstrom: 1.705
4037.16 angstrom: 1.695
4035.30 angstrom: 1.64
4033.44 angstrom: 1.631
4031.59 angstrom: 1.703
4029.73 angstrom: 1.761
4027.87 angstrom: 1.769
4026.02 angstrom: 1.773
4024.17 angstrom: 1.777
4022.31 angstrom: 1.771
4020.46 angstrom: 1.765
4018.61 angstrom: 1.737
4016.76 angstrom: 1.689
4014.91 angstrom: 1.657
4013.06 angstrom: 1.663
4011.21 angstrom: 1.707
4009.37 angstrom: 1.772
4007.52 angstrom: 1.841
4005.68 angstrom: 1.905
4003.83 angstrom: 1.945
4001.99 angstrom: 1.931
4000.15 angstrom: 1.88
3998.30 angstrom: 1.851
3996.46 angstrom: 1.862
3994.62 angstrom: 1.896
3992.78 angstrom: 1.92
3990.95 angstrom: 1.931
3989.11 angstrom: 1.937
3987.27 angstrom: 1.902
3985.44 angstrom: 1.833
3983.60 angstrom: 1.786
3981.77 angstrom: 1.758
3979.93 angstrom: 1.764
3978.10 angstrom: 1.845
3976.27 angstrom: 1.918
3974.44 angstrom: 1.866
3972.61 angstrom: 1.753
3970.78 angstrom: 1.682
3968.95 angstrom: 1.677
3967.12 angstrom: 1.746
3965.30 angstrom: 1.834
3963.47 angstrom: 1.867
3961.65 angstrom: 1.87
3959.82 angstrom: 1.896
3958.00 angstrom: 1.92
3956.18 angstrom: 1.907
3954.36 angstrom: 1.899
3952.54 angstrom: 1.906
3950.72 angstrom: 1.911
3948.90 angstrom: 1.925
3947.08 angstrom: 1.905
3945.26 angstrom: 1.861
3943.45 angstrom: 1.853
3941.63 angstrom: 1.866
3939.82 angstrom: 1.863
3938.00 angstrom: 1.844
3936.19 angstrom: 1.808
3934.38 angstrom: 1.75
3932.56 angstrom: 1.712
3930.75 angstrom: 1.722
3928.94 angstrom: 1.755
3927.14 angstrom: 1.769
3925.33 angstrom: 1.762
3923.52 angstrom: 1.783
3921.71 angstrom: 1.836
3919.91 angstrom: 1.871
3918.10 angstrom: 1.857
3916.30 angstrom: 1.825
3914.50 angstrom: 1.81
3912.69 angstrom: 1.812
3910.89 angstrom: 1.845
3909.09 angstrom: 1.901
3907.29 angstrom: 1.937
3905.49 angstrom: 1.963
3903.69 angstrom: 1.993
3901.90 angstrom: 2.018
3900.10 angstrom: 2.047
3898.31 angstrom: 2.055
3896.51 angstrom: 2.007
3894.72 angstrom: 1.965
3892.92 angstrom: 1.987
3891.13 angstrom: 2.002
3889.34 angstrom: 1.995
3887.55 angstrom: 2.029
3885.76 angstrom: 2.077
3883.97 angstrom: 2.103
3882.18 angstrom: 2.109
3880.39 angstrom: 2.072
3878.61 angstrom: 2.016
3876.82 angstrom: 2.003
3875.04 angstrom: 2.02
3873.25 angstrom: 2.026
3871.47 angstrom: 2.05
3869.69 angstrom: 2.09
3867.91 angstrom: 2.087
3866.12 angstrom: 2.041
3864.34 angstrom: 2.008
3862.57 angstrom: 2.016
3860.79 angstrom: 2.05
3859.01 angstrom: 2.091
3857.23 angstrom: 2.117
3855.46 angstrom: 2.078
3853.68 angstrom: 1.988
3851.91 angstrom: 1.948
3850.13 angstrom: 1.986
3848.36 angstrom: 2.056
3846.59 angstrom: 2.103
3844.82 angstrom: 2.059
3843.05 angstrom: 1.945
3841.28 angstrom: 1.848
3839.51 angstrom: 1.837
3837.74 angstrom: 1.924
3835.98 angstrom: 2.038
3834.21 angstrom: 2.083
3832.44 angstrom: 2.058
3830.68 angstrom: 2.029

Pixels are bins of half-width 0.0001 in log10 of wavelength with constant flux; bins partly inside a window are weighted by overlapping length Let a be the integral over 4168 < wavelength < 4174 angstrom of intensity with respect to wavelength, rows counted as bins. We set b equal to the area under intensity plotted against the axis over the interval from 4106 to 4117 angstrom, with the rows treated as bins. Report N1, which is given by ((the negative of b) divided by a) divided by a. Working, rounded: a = 10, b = 22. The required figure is -0.24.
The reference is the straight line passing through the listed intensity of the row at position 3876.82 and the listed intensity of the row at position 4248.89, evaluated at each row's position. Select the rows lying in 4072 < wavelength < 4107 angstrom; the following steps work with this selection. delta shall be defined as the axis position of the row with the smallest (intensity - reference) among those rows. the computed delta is 4072.64 angstrom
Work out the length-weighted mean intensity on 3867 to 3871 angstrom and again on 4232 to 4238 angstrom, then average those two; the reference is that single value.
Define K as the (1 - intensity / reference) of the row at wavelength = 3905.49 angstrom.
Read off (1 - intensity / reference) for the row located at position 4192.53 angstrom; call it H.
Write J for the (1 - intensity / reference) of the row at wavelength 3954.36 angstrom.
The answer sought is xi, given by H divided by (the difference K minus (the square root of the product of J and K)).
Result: -1.4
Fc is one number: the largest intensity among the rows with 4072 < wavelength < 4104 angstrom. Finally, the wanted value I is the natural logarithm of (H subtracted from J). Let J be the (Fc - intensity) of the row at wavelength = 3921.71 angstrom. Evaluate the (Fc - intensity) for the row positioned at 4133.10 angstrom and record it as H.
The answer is -5.8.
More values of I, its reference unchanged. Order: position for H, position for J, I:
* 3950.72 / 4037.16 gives -1.5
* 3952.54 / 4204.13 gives -1.1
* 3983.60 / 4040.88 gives -2.1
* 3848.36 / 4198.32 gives -0.8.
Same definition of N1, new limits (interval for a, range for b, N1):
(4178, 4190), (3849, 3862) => -0.08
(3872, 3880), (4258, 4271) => -0.08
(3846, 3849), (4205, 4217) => -0.49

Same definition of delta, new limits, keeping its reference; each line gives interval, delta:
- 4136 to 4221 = 4167.50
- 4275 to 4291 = 4280.32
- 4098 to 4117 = 4098.98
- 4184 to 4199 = 4188.67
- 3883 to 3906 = 3894.72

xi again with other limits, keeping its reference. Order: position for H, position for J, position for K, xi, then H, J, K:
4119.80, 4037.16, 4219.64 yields -0.5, -0.03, 0.08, 0.175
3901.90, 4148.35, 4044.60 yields 7.5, -0.10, 0.11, 0.078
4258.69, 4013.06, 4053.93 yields -5.8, 0.14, 0.10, 0.023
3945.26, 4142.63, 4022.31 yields 0.6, -0.01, 0.08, 0.038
